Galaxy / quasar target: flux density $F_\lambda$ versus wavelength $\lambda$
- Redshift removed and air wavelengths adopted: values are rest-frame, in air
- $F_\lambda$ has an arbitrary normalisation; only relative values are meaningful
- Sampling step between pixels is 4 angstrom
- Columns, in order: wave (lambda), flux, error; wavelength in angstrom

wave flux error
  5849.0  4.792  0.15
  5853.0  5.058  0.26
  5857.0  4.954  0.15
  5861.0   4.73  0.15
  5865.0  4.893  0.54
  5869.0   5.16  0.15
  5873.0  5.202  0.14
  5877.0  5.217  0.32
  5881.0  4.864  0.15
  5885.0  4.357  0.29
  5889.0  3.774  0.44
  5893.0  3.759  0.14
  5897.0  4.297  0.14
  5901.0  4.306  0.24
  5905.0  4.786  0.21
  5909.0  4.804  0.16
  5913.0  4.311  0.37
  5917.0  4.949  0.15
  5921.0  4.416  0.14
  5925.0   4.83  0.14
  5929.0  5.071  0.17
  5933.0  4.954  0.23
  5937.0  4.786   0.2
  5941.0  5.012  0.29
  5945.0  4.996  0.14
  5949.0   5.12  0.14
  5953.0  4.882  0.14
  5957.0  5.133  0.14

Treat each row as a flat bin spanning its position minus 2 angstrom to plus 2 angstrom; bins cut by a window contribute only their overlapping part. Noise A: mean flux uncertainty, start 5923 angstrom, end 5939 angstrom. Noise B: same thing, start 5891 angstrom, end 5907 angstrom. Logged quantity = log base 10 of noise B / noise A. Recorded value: -0.01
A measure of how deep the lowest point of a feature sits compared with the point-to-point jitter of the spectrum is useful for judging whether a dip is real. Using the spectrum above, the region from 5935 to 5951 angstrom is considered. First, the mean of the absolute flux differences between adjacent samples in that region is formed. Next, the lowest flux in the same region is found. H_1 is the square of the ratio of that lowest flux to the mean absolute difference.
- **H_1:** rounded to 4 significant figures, 1539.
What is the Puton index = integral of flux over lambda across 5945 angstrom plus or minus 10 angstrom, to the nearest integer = 99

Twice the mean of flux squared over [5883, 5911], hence 37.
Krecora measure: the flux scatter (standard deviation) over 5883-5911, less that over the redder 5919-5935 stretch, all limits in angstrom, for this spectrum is 0.14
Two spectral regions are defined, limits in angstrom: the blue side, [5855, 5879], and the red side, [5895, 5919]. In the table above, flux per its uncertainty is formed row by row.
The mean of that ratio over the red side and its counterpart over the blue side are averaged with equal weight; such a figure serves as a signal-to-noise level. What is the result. 25.6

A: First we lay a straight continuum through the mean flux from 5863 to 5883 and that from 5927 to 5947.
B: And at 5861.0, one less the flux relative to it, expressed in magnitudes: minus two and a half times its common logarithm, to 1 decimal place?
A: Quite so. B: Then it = 2.9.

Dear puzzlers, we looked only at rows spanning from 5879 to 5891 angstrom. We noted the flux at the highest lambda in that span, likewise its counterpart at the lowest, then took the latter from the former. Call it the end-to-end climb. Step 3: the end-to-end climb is -1.1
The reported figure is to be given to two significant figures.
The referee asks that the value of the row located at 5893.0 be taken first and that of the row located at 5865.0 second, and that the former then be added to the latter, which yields 8.7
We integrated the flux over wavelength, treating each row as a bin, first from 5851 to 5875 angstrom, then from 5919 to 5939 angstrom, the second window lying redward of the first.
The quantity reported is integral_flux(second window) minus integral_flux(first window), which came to -24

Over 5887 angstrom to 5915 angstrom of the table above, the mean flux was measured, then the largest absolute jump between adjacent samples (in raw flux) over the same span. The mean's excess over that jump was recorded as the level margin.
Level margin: 3.8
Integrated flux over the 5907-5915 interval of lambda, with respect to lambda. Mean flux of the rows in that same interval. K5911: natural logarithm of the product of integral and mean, 5.1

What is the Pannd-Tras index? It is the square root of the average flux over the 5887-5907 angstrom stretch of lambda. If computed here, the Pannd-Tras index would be 2.05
